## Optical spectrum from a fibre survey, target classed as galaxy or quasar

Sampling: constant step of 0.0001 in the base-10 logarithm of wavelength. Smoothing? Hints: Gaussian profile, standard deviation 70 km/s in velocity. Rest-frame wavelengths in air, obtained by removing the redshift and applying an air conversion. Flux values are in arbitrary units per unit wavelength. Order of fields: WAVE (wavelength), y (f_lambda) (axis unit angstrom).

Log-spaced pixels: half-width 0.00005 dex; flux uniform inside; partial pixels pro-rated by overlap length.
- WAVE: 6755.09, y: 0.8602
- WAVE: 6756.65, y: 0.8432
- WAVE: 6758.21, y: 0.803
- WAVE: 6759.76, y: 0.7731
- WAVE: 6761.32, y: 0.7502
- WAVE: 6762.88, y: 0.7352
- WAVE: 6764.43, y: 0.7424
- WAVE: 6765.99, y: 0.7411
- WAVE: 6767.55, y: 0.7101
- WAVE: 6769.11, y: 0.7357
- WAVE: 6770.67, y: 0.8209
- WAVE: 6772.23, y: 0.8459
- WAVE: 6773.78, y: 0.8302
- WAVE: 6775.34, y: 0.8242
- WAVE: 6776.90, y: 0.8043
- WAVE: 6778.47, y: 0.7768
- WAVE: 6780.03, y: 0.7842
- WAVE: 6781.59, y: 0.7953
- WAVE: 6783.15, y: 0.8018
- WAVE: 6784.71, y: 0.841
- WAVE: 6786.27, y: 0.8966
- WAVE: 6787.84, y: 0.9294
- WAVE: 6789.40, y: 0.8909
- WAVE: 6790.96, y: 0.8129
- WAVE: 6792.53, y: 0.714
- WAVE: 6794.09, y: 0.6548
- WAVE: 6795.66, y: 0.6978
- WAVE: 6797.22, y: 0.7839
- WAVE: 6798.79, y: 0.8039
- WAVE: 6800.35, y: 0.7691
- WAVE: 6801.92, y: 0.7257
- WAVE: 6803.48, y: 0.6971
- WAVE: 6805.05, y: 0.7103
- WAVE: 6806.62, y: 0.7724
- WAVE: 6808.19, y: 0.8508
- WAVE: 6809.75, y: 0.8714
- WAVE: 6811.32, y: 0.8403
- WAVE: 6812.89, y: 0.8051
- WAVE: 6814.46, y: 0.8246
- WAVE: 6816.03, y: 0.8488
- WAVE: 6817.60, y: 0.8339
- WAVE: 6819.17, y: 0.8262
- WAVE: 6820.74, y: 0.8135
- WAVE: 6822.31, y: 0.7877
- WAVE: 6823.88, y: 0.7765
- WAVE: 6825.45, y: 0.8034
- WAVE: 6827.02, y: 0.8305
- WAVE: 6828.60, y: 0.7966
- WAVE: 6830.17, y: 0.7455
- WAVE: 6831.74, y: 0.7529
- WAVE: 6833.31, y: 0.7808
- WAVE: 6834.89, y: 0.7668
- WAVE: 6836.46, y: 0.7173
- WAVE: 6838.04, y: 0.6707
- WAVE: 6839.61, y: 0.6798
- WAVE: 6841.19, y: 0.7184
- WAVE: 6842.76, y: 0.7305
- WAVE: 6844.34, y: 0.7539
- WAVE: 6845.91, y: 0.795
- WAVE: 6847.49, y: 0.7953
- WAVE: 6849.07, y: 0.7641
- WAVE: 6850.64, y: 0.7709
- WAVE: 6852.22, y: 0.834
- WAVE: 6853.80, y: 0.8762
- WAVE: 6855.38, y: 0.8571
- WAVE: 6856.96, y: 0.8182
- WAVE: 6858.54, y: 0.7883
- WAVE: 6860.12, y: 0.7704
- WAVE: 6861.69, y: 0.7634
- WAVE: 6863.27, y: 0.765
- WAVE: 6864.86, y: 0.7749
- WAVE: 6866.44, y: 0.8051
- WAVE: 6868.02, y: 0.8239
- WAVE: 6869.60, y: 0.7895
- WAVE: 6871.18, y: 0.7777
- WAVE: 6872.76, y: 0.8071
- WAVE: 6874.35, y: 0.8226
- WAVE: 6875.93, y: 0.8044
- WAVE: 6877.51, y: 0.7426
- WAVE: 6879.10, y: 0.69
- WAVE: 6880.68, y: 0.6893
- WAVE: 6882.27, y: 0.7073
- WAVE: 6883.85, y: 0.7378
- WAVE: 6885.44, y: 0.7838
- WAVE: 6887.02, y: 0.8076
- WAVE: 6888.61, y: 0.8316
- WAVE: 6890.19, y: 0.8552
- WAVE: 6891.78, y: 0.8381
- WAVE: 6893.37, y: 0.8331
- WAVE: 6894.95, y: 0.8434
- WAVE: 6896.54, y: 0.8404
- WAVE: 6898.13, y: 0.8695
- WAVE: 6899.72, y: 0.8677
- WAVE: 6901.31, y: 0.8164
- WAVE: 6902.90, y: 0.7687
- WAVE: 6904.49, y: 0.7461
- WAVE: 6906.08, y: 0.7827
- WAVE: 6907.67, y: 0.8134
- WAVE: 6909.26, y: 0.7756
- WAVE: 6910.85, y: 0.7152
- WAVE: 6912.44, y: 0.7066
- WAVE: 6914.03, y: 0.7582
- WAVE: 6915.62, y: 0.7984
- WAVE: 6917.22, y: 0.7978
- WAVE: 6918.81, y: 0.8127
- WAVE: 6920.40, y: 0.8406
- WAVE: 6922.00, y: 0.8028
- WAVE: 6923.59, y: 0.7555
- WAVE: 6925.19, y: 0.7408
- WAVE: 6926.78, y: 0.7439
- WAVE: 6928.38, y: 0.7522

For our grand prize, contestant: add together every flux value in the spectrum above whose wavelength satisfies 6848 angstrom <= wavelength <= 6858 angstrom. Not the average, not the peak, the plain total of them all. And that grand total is 4.92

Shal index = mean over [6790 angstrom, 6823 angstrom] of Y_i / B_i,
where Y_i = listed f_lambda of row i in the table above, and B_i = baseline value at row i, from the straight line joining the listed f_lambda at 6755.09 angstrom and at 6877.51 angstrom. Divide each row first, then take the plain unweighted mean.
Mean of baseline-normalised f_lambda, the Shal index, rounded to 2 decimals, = 0.97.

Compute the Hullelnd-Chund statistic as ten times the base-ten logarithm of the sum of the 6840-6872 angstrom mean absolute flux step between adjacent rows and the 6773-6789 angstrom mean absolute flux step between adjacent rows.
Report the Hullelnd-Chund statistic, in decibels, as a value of -13.4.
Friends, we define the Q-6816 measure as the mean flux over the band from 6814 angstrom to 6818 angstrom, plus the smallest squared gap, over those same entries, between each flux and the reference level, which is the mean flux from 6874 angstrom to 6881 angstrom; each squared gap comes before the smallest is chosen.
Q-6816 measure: 0.84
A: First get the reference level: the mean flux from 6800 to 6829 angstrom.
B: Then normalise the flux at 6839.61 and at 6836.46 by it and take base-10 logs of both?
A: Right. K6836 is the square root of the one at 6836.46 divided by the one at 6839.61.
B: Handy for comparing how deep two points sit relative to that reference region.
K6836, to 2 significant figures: 0.82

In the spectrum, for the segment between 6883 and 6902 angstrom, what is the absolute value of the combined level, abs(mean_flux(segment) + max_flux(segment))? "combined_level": 1.70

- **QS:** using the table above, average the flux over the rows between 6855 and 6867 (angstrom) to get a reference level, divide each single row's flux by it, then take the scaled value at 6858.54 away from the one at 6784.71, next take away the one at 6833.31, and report -0.92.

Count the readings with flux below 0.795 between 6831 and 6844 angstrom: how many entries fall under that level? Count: 8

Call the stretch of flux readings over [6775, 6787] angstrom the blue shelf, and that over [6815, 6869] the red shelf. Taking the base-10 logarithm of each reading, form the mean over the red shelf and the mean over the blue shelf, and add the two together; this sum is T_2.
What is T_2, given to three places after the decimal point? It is -0.196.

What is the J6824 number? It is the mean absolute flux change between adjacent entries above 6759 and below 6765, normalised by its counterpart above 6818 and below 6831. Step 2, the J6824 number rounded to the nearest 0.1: 0.6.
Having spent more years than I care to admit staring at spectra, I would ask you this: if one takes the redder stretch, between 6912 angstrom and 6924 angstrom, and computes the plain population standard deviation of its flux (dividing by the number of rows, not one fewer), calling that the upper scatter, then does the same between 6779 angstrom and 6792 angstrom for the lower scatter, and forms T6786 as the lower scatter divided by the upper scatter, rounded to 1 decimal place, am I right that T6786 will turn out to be 1.3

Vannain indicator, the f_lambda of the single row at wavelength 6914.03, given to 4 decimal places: 0.7582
